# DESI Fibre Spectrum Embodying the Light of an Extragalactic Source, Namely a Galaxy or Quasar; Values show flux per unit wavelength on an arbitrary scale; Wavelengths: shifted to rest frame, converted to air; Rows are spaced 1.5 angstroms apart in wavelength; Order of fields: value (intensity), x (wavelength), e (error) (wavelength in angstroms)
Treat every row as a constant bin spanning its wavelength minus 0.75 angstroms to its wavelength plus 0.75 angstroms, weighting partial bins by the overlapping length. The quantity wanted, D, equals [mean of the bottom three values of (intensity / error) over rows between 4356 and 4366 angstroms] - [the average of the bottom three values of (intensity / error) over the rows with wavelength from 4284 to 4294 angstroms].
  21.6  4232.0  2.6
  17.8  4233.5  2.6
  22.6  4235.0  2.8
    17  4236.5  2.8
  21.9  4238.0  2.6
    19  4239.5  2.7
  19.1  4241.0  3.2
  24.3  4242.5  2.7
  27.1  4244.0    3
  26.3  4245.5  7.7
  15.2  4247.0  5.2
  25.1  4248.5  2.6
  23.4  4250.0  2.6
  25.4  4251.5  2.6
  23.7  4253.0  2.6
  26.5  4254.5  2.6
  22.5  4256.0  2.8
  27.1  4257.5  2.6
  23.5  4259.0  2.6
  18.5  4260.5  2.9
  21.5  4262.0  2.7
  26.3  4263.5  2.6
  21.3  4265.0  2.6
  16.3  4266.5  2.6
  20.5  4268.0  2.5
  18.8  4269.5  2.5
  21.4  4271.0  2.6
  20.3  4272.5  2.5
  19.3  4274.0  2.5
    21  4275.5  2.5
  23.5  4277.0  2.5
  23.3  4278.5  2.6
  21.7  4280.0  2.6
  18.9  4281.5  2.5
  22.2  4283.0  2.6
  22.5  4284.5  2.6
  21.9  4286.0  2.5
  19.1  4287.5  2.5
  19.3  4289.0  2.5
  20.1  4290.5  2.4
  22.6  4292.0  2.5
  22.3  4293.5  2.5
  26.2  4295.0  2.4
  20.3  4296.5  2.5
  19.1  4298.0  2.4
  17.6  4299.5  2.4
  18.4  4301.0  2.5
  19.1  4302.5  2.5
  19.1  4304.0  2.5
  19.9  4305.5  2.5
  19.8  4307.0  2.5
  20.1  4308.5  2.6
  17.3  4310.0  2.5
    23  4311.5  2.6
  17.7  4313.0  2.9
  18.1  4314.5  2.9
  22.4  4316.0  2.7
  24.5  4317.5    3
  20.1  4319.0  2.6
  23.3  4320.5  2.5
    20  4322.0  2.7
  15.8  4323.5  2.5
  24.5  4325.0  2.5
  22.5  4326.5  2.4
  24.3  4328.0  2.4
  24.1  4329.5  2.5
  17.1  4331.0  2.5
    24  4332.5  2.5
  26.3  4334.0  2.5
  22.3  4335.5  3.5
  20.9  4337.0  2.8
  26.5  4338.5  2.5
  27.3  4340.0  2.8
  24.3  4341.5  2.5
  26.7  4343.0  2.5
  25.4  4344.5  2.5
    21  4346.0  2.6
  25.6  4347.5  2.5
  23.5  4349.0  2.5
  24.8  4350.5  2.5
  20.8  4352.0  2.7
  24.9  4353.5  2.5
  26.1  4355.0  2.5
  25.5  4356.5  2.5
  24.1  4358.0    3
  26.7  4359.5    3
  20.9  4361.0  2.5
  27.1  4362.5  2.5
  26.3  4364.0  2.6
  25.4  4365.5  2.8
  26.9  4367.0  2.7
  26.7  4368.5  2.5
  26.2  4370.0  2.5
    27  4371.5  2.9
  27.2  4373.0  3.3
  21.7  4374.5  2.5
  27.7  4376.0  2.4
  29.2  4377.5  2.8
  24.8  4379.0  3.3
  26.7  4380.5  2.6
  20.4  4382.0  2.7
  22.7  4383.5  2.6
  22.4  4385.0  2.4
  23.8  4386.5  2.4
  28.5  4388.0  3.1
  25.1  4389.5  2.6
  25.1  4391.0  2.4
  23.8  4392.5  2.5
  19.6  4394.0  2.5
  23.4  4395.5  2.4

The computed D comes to 0.5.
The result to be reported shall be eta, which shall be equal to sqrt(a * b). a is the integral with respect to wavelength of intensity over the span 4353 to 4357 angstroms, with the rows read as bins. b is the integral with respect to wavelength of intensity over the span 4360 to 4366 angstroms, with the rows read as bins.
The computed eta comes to 124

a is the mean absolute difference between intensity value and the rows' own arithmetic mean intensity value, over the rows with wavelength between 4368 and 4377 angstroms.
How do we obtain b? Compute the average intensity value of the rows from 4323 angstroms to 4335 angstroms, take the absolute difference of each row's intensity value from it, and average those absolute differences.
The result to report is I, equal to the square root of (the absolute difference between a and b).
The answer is 1.2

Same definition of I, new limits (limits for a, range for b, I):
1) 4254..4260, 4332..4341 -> 0.5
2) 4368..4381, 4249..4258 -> 0.4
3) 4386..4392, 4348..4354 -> 0.3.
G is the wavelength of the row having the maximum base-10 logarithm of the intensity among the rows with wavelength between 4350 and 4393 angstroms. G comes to 4377.5 angstroms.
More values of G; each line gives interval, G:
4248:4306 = 4257.5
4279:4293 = 4292.0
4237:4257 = 4244.0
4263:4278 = 4263.5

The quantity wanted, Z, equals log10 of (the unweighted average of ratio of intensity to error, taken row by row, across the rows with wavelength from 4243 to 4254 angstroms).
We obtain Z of 0.88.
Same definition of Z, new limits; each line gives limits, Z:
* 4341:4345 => 1.01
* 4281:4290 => 0.91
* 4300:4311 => 0.88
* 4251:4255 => 0.99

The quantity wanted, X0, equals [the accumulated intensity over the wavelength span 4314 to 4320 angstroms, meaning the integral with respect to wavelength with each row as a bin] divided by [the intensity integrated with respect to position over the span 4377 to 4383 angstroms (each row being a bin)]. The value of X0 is 0.86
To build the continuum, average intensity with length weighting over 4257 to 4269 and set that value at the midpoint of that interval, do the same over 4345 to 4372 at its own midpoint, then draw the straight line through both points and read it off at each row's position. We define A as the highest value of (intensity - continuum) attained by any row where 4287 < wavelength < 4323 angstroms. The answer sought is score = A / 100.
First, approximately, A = 3.4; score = 0.0341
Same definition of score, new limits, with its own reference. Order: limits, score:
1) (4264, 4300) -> 0.0341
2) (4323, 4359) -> 0.0297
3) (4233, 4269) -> 0.0605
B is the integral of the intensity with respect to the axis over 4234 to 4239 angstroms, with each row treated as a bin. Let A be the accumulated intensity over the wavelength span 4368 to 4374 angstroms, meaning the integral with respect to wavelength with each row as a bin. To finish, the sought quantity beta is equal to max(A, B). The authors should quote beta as 159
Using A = 159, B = 101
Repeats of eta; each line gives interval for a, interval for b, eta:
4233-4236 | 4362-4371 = 120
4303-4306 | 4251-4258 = 101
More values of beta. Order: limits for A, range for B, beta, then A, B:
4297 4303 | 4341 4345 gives 112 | 112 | 102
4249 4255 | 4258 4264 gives 148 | 148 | 135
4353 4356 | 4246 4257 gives 256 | 77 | 256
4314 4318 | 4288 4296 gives 176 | 87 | 176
